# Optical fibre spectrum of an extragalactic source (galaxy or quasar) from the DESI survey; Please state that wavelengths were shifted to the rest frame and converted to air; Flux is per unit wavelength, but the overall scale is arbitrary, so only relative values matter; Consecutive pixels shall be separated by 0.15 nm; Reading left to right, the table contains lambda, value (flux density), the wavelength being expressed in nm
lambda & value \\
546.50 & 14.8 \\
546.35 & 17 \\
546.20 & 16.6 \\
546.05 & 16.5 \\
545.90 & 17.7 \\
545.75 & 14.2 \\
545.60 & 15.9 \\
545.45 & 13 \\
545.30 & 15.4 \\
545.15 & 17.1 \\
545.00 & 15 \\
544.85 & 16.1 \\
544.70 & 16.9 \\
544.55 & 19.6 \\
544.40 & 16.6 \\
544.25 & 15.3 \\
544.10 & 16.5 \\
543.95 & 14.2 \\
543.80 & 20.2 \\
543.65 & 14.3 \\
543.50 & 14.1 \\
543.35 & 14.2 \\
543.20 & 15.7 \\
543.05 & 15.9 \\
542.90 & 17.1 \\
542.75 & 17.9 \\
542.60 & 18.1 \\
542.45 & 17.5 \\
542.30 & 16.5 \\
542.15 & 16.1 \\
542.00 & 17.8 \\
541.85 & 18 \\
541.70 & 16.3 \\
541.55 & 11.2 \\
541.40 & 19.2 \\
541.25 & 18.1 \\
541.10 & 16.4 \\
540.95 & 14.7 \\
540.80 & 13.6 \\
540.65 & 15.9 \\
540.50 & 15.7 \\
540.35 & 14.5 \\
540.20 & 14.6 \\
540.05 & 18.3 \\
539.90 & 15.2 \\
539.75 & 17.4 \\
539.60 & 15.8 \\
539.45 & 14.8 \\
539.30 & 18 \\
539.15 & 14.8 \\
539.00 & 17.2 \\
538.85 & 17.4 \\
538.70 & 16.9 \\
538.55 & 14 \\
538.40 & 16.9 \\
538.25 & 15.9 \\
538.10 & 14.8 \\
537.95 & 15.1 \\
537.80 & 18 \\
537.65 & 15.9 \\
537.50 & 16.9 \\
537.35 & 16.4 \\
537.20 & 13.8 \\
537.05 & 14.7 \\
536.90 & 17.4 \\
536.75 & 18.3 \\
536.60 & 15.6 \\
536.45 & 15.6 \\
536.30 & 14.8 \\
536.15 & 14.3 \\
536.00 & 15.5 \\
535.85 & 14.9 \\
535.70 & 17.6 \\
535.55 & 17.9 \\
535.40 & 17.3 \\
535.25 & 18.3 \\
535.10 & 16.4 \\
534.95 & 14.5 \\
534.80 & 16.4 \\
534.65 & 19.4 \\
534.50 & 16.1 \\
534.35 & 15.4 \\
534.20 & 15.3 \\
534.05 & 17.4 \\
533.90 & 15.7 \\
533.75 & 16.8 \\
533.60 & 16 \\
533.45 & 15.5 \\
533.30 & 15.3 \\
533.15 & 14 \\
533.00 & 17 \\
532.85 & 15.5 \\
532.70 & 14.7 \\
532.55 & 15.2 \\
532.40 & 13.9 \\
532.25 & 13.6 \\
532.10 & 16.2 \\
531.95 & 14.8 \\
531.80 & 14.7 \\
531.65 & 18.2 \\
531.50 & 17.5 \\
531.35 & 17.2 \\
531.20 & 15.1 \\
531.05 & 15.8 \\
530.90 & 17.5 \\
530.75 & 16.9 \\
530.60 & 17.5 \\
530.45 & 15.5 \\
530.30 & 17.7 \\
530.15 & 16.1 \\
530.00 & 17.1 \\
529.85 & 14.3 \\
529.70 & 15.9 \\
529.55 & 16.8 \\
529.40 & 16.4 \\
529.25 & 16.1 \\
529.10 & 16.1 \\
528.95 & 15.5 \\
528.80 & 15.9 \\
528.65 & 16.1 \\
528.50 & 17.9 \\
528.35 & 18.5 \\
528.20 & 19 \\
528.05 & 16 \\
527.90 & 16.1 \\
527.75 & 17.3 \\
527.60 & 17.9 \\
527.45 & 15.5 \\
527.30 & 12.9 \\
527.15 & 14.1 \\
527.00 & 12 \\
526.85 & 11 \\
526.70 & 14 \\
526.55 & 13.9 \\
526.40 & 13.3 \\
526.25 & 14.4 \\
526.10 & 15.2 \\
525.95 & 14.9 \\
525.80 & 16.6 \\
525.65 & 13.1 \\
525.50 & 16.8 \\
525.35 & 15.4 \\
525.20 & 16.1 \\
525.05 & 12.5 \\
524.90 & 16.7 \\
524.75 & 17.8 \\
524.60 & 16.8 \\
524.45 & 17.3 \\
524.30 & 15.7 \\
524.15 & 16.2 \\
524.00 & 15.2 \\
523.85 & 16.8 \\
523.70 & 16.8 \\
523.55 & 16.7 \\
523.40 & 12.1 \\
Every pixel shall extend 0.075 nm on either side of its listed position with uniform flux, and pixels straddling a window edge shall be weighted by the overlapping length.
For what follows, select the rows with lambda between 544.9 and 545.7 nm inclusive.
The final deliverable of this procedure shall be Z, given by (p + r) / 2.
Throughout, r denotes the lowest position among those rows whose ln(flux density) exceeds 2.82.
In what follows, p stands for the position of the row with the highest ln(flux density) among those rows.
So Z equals 545.15 nm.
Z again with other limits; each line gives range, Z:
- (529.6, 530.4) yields 530.15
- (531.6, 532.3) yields 531.65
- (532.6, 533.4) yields 533.00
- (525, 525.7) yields 525.50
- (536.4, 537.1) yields 536.75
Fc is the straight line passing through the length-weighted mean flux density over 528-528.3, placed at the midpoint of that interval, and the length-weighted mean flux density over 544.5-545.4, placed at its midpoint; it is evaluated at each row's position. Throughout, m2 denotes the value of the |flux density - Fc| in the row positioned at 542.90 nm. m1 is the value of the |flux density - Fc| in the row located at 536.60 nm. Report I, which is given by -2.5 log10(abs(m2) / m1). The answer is 1.3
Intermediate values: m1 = 1.5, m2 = 0.5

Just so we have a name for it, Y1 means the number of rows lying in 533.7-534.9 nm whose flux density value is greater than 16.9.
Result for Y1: 2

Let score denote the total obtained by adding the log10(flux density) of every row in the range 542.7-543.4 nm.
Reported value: 6.04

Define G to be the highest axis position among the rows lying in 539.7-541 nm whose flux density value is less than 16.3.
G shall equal 540.95 nm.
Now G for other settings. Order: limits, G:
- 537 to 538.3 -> 538.25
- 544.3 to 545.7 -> 545.60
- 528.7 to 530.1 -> 529.85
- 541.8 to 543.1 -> 543.05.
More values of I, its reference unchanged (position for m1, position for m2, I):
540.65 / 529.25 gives -0.6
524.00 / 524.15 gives 0.5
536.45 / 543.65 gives -0.5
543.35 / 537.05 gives 0.0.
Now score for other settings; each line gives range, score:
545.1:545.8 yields 5.89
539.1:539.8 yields 6.04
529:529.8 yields 6.06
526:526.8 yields 5.75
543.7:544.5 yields 6.08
